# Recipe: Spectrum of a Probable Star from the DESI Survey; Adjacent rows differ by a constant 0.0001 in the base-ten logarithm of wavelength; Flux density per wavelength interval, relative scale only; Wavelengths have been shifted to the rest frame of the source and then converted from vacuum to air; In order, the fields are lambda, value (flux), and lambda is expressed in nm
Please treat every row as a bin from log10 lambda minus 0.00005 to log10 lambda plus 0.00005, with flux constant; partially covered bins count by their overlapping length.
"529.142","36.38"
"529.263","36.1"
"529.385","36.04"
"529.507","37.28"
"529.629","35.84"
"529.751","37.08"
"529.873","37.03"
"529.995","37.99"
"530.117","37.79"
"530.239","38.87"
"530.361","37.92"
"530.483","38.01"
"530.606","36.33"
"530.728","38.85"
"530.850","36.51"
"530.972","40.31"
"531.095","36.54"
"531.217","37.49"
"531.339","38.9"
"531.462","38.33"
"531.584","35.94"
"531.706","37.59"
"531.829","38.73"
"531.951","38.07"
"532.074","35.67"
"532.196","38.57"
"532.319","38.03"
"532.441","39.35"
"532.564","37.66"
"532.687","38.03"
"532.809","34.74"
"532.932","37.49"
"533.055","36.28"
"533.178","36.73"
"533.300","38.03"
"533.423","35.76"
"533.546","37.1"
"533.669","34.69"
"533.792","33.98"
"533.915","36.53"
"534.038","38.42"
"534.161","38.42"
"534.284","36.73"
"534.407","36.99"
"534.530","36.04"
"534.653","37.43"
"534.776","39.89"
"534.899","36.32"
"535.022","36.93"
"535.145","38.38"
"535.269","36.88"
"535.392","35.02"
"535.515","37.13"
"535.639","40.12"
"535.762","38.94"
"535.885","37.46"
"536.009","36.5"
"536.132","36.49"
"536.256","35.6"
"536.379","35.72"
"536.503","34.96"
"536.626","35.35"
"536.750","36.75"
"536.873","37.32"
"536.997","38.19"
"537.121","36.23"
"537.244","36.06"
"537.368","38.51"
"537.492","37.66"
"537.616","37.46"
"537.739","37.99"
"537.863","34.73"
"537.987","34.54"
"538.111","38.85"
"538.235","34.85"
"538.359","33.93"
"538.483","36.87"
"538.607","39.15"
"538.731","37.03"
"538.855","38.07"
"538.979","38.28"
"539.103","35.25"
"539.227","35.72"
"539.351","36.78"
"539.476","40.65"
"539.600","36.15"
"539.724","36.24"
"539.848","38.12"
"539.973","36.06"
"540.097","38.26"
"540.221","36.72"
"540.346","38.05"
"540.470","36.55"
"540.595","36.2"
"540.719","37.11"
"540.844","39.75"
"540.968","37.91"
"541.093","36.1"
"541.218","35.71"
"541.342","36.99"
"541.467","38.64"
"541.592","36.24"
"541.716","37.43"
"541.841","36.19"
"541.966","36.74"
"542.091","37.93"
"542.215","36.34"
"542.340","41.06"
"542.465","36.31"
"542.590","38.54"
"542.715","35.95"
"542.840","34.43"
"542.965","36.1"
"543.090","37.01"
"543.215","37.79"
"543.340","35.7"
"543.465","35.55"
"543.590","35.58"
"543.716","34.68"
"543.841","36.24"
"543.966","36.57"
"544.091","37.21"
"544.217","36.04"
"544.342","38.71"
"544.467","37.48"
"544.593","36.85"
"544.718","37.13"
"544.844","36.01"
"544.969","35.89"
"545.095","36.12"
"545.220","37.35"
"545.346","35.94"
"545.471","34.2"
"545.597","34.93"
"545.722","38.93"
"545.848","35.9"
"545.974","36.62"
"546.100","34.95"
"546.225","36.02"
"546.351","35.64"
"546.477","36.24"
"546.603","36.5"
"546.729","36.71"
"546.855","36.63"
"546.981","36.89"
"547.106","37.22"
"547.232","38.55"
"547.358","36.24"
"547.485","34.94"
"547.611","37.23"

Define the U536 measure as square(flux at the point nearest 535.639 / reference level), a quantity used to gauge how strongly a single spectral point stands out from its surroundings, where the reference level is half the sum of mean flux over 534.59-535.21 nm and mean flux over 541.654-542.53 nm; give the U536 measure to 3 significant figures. 1.14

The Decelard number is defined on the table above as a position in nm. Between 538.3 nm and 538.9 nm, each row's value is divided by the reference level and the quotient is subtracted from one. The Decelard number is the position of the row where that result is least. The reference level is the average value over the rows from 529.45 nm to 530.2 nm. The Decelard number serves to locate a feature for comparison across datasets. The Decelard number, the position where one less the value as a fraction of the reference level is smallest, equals 538.607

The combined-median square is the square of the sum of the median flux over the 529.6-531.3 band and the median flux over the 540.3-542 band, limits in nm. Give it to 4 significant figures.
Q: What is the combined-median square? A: 5551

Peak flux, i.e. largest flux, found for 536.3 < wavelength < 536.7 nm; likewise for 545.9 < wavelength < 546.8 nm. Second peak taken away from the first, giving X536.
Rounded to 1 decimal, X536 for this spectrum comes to -1.0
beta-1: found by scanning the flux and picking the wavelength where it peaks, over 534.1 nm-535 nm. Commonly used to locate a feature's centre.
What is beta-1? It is 534.776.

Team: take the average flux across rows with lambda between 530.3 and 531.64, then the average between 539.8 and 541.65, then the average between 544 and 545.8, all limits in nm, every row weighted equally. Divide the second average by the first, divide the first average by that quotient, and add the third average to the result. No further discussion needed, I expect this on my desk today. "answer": 74.9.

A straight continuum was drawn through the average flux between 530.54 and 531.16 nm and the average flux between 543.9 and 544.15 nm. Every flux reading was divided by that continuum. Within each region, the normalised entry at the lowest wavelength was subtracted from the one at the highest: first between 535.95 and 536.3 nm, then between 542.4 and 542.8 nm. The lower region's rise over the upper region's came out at 2.5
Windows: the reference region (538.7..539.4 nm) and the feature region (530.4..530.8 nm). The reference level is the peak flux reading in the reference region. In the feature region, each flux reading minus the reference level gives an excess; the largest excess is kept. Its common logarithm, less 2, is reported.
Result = -2.2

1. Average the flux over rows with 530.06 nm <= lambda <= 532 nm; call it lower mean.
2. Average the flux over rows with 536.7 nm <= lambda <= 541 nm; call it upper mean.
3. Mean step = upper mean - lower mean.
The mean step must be -0.8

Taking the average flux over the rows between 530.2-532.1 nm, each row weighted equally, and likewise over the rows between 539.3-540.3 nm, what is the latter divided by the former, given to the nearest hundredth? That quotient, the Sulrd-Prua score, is 0.99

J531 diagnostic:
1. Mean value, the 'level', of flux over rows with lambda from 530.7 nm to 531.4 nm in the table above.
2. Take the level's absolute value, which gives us 38.1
